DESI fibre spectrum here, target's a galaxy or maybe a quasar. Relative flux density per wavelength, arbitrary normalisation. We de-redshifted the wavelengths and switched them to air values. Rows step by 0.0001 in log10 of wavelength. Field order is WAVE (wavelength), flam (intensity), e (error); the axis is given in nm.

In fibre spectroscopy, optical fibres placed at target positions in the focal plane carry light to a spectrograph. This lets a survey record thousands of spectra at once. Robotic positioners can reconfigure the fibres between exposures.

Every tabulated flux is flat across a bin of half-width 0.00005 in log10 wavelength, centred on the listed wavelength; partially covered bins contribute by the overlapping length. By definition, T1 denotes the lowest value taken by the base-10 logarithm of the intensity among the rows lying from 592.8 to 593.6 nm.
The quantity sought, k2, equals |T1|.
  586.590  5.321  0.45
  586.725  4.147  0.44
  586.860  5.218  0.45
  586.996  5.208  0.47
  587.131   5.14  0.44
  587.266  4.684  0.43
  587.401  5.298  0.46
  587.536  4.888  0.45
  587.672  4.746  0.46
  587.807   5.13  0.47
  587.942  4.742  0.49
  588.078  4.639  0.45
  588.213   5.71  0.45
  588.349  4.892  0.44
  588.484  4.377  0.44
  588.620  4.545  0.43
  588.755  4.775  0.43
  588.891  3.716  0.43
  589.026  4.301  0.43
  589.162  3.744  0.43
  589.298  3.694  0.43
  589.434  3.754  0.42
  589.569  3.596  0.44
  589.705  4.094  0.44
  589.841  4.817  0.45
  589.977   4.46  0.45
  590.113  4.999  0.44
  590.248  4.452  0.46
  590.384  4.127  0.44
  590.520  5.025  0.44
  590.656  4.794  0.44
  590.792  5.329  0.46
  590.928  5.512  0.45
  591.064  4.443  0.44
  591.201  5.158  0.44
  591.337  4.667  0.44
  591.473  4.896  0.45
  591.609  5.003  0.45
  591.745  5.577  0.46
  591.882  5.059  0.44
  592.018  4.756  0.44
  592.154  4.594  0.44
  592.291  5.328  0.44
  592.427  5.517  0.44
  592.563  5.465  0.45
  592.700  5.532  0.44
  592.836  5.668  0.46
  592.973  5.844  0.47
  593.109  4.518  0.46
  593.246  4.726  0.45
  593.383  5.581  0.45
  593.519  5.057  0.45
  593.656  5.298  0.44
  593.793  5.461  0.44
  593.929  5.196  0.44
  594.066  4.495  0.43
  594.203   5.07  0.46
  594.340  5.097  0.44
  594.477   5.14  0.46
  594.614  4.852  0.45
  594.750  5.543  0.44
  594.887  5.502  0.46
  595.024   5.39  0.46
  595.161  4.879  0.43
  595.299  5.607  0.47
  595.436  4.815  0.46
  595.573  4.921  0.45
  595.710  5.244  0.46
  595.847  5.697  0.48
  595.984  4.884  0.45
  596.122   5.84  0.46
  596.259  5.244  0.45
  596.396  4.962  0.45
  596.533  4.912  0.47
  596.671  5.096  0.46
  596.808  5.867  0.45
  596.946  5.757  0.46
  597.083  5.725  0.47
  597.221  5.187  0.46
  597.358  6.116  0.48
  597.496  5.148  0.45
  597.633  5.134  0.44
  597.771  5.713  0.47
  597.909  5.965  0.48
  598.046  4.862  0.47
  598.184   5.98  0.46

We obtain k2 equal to 0.655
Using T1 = 0.65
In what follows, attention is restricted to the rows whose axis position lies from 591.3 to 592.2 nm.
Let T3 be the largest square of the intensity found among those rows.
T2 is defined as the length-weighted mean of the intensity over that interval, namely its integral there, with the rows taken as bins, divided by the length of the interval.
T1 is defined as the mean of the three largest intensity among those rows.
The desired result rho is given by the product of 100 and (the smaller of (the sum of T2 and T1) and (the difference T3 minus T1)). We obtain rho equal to 1017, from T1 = 5.2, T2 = 5.0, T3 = 31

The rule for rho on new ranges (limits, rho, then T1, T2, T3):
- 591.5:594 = 1092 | 5.7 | 5.2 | 34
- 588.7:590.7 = 923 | 4.9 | 4.3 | 25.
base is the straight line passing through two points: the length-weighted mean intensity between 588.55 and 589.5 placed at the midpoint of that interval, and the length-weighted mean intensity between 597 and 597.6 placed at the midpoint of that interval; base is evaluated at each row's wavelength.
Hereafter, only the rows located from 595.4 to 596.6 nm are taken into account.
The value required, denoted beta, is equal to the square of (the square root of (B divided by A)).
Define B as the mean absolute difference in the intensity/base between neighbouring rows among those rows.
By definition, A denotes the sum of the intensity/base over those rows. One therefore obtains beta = 0.010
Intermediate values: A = 9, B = 0.08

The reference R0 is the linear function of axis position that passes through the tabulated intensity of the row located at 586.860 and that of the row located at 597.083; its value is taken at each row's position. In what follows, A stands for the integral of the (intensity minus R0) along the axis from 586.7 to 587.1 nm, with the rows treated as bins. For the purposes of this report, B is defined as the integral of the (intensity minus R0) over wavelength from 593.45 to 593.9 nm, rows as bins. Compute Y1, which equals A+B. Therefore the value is -0.23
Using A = -0.10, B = -0.131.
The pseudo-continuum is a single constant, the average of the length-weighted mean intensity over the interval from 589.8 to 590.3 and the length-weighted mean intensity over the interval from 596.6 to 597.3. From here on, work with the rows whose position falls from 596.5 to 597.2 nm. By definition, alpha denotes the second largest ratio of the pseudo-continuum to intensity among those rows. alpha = 1.00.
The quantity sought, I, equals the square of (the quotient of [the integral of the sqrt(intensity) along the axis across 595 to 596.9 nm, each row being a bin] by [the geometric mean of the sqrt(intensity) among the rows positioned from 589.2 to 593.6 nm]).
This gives 3.9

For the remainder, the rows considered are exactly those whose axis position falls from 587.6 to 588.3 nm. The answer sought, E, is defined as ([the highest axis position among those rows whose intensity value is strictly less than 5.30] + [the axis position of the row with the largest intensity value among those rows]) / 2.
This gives 588.15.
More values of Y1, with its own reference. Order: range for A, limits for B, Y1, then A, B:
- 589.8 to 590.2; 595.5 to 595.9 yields -0.41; -0.25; -0.156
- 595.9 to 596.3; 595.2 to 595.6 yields -0.34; -0.13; -0.209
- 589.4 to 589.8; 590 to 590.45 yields -0.98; -0.59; -0.389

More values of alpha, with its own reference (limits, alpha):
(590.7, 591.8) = 1.09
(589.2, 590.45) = 1.38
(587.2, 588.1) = 1.09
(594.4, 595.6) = 1.05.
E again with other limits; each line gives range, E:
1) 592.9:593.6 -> 593.25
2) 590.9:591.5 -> 591.20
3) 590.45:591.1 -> 591.00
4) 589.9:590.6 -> 590.52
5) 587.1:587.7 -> 587.54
